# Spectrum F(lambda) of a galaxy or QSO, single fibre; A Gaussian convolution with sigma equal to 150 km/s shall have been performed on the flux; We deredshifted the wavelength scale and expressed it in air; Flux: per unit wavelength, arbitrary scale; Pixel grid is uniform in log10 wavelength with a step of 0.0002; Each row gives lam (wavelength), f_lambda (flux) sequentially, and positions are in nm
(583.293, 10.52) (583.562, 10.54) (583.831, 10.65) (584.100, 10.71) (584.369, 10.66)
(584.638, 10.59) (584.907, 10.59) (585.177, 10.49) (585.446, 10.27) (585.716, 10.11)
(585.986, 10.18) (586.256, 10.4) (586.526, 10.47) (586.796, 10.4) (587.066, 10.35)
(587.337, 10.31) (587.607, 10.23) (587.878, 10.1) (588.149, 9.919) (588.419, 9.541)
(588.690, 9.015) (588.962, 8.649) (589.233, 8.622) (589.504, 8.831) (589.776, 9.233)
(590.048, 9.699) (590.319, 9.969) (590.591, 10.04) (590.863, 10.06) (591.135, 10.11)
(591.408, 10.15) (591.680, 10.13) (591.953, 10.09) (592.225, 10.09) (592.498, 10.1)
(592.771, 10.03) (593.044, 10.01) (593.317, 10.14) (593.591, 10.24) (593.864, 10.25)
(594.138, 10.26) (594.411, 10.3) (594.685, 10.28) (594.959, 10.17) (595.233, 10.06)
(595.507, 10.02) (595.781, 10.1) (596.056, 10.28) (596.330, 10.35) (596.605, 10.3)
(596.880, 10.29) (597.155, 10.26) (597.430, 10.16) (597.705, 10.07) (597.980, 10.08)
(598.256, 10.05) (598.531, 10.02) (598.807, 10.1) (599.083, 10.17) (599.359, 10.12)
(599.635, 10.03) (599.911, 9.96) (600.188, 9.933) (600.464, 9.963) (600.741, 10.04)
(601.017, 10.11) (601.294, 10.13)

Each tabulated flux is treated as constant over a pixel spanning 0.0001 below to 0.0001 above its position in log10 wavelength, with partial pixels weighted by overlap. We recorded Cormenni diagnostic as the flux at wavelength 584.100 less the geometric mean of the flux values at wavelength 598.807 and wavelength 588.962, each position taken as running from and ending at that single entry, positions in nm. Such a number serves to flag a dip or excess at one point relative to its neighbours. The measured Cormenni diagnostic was 1.4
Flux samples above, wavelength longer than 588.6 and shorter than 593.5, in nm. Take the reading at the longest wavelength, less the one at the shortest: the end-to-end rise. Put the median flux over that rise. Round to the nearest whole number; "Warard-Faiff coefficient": 9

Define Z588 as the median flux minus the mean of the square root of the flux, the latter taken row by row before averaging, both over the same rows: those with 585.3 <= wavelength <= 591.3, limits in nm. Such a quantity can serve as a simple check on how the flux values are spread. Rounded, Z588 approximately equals 6.94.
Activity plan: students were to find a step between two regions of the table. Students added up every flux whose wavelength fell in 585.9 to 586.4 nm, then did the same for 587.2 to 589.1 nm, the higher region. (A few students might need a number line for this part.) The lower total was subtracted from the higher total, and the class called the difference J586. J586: 47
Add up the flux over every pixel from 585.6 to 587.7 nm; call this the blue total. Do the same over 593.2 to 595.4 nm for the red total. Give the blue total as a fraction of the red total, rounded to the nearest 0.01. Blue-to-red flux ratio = 1.01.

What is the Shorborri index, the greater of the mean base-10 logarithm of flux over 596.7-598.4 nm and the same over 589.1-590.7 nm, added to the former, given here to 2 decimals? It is 2.01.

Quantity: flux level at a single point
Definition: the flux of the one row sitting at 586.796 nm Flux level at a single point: 10.4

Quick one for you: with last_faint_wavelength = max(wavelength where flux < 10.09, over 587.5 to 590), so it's 589.776 nm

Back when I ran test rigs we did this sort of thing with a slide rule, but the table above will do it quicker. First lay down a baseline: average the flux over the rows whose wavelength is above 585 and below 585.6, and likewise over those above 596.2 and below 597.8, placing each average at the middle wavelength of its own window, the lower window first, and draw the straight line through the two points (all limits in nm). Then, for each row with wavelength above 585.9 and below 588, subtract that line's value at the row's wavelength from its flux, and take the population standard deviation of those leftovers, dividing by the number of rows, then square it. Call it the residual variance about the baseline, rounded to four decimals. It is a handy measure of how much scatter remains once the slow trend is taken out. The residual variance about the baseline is 0.0131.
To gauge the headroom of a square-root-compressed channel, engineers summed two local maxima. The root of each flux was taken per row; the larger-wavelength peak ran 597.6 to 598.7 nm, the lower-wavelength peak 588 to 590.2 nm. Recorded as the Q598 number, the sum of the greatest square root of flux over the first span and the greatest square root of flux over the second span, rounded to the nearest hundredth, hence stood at 6.32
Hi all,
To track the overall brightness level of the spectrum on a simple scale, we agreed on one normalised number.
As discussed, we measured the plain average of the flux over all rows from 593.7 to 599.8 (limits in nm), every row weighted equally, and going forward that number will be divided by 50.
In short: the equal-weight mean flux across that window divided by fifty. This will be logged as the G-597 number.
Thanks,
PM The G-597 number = 0.203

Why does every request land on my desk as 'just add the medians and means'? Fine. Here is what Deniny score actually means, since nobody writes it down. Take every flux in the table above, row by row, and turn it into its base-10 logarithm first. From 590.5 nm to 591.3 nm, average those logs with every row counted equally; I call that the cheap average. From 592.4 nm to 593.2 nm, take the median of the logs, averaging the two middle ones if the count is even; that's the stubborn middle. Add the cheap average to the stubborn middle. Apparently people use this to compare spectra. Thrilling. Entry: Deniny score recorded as 2.004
